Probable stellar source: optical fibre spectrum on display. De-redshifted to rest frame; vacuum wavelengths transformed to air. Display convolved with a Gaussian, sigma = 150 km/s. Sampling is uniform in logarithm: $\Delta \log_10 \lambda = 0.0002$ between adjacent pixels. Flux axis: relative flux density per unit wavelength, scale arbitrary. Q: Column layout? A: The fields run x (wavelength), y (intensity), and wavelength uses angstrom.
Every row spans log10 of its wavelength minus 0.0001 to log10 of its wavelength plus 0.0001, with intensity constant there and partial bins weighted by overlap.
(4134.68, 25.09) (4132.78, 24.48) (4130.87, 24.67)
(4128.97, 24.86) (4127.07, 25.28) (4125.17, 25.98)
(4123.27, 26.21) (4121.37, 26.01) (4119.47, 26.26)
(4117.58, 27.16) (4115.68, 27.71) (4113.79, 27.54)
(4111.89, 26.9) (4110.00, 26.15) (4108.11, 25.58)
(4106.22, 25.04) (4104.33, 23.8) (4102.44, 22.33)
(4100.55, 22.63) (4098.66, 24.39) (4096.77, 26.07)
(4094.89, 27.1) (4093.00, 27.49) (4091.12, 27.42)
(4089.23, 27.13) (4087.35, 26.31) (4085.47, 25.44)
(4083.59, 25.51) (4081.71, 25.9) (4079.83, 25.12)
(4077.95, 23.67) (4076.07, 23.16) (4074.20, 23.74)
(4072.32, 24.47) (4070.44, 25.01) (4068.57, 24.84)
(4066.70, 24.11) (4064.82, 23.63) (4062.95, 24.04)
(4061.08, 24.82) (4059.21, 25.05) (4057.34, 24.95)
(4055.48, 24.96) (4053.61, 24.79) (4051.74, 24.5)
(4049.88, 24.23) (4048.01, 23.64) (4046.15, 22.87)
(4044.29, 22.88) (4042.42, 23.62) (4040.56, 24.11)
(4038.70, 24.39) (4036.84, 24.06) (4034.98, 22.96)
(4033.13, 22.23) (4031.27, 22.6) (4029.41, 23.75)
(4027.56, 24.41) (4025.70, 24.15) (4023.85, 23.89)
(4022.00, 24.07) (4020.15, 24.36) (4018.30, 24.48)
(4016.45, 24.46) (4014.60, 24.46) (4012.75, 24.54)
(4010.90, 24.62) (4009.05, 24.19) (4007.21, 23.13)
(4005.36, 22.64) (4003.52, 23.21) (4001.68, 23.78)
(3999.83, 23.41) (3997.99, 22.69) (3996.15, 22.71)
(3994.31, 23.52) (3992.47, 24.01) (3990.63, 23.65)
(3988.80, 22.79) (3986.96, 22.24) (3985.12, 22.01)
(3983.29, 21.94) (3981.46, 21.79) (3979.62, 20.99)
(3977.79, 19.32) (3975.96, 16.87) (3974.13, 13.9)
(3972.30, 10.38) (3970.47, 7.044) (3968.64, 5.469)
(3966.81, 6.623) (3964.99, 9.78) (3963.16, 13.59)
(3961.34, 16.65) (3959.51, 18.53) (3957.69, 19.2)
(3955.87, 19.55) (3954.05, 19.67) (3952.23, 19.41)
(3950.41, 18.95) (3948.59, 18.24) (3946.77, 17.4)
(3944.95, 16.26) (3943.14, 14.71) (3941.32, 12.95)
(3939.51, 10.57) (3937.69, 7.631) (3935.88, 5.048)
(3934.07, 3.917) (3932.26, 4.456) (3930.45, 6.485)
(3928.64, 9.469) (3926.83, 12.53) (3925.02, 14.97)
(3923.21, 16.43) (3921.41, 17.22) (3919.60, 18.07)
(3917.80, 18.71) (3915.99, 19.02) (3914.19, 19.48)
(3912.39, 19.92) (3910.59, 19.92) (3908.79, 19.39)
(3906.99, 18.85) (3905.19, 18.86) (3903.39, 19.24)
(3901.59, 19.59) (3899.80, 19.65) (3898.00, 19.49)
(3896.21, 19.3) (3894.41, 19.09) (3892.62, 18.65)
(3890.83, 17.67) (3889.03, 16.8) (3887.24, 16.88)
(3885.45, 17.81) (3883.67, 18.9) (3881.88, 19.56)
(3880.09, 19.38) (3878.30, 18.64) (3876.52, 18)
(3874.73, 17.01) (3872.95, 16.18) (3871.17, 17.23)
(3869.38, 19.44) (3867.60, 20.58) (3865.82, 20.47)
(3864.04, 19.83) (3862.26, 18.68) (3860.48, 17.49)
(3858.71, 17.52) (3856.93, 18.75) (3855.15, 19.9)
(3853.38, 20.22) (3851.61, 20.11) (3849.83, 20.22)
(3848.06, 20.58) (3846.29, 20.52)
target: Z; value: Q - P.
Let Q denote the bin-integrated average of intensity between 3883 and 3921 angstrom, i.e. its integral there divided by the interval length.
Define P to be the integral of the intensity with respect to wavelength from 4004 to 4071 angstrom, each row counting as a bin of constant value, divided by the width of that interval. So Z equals -5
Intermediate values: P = 24.0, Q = 19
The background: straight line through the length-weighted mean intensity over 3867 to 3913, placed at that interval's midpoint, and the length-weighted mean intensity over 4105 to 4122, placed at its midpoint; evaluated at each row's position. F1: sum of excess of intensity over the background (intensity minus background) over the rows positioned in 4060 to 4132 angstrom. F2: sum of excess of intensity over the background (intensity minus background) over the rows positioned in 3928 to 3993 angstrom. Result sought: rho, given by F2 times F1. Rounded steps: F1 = -19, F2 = -219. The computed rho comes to 4085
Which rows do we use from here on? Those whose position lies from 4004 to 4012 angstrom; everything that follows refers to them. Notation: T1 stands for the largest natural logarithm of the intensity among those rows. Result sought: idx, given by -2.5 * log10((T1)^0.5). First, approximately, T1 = 3.20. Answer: -0.63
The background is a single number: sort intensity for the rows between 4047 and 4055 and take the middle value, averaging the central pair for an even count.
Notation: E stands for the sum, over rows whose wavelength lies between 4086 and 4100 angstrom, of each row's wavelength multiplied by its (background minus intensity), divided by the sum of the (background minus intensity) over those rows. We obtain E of 4092.0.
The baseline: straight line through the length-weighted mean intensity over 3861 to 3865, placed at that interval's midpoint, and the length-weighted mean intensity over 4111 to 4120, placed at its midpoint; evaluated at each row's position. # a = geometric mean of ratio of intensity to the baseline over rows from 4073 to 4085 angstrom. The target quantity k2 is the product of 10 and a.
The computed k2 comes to 9.4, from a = 0.94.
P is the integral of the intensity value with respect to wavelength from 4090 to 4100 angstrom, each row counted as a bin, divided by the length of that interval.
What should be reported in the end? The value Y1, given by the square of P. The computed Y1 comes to 694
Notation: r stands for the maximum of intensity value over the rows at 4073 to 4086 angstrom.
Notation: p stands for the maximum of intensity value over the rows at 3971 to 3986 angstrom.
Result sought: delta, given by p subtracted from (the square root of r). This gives -16.9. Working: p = 22.01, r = 25.9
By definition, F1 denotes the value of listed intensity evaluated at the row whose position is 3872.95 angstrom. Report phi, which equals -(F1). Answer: -16.2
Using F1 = 16.18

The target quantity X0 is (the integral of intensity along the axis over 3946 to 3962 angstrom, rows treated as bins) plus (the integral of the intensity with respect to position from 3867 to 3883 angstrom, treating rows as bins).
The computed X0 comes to 593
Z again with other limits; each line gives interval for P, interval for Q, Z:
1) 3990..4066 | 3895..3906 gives -5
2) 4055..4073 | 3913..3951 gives -11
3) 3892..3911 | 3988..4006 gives 4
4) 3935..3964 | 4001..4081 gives 8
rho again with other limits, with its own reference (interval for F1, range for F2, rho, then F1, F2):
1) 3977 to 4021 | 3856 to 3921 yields 64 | 16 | 4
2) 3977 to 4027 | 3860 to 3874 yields 125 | 18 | 7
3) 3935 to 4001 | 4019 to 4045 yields -112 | -160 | 1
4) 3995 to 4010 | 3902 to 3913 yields 2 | 5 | 0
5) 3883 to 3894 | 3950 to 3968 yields 240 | -5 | -49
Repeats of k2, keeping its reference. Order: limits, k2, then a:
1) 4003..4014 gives 10.0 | 1.00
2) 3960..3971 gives 4.1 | 0.41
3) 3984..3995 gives 9.9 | 0.99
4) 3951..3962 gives 8.5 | 0.85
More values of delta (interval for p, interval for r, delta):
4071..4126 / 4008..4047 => -22.7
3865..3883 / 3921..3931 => -16.4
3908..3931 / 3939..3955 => -15.5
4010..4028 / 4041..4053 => -19.7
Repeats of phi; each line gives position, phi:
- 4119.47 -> -26.3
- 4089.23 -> -27.1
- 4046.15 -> -22.9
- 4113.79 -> -27.5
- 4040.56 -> -24.1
